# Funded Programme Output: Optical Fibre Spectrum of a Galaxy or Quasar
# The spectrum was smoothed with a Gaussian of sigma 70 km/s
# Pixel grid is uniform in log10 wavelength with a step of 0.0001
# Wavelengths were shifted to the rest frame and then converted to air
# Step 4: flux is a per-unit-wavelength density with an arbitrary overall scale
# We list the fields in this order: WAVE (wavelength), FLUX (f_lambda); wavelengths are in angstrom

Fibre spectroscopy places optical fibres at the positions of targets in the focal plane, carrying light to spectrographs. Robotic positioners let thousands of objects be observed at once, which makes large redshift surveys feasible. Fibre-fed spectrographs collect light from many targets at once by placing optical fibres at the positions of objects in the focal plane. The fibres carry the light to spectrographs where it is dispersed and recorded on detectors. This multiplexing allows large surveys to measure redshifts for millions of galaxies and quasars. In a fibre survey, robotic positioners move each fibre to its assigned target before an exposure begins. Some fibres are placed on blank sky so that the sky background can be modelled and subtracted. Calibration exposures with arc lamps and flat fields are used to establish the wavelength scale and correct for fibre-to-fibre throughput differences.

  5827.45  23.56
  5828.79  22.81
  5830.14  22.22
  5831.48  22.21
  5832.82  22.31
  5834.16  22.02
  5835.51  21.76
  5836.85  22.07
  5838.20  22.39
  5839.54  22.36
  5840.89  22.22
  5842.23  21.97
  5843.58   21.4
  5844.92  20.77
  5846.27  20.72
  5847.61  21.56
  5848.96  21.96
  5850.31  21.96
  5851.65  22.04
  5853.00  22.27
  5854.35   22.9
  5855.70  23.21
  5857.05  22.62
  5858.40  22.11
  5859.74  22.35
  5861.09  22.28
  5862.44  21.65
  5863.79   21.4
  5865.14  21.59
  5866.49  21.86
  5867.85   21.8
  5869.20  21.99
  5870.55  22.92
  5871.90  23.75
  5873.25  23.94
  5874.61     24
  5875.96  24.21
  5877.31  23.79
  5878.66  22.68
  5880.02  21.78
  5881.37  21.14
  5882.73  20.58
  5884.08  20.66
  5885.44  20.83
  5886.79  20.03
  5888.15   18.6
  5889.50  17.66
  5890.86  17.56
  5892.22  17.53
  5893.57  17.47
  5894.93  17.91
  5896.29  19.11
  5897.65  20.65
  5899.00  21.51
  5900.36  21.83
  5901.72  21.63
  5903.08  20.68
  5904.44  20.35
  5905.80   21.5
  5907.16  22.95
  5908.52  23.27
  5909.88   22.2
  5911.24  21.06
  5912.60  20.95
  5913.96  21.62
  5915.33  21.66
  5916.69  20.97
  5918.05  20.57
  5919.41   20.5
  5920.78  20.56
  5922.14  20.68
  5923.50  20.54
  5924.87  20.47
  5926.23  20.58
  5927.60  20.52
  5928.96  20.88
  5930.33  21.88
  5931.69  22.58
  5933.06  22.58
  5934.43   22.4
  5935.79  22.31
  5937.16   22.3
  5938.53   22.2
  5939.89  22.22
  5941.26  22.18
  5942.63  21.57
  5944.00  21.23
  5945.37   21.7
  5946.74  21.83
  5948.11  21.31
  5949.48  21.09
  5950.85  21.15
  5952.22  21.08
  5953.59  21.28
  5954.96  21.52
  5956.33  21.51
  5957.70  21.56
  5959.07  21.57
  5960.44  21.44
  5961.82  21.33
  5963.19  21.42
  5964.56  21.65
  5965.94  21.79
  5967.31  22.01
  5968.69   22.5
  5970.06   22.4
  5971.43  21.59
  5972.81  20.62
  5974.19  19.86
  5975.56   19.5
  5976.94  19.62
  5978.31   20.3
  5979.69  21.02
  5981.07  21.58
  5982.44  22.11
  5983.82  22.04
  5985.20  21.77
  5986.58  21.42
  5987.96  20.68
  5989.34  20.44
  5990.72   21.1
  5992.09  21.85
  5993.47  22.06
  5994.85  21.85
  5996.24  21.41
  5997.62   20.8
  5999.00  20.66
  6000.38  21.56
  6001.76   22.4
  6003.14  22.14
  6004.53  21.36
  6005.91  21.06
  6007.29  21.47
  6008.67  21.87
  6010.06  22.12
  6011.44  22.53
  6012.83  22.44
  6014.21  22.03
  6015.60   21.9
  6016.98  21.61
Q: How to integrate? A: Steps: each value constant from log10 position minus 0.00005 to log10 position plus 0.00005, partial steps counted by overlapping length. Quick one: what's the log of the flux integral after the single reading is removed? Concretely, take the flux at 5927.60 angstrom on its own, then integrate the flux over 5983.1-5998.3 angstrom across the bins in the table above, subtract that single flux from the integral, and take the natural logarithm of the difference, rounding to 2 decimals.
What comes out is 5.72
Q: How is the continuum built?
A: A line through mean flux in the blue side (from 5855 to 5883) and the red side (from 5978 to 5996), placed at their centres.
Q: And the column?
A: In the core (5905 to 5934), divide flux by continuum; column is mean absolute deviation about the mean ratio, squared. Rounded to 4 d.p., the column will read 0.0012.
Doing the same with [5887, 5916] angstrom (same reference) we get 0.0055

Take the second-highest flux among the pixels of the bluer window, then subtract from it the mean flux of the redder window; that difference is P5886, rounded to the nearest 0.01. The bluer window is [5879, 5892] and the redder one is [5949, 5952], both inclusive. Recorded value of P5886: 0.02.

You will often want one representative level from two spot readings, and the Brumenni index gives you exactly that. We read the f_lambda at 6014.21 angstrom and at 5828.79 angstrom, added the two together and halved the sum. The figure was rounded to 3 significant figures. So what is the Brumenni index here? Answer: 22.4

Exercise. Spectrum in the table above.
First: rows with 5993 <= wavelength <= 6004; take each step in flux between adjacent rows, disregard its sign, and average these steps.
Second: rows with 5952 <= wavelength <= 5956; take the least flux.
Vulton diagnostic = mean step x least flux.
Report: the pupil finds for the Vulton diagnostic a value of 10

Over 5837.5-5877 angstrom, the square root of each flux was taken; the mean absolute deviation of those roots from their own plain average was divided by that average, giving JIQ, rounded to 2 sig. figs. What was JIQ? 0.015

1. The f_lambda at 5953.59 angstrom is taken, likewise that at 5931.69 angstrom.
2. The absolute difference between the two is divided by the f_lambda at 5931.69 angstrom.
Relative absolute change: 0.058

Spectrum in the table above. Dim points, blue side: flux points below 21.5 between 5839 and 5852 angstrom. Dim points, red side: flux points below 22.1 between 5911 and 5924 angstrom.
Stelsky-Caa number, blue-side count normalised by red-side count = 0.3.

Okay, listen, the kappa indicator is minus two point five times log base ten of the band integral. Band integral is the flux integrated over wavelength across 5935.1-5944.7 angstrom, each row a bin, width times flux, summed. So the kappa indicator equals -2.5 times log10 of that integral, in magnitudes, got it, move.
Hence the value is -5.81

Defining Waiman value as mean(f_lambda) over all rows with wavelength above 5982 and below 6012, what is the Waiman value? 21.6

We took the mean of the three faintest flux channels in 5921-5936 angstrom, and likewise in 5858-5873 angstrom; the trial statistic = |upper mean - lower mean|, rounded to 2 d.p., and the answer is 1.04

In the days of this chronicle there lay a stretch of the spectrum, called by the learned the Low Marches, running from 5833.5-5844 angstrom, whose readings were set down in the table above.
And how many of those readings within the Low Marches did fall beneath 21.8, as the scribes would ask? 2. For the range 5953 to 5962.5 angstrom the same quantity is 7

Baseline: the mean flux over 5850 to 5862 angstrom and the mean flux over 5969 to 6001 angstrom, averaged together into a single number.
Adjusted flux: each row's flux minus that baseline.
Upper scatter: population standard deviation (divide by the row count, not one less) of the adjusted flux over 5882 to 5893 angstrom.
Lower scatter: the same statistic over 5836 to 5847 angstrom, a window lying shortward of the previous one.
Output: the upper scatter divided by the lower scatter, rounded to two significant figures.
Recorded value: 2.2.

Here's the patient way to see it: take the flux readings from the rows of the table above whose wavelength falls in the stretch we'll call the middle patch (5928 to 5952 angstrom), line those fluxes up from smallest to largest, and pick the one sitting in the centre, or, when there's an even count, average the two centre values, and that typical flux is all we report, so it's 21.9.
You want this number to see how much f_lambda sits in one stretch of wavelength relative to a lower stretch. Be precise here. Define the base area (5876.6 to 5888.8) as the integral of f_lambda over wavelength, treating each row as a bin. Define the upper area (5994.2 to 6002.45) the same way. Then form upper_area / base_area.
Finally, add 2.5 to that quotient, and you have 3.19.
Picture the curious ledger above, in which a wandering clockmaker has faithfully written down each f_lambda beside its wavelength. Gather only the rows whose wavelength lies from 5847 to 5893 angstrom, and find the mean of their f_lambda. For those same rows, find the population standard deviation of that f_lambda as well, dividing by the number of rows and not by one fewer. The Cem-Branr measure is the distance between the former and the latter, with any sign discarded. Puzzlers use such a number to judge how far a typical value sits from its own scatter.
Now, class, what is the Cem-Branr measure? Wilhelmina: 20.0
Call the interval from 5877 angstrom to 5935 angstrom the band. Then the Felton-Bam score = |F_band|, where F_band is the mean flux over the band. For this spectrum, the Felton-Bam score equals 20.8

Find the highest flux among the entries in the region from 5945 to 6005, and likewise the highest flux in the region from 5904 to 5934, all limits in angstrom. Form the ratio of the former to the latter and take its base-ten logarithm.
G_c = -0.015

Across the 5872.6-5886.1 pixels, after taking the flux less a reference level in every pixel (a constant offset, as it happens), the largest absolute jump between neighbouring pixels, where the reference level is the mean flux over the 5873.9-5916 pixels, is 1.11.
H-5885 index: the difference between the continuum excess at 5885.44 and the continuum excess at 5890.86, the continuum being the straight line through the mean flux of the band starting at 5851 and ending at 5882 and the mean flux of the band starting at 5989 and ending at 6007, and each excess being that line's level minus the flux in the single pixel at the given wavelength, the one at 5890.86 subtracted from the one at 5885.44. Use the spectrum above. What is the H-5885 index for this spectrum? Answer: -3.2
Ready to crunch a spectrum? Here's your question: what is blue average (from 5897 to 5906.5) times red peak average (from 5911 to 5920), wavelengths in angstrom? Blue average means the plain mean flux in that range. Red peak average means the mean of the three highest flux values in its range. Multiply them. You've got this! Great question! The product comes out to 454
